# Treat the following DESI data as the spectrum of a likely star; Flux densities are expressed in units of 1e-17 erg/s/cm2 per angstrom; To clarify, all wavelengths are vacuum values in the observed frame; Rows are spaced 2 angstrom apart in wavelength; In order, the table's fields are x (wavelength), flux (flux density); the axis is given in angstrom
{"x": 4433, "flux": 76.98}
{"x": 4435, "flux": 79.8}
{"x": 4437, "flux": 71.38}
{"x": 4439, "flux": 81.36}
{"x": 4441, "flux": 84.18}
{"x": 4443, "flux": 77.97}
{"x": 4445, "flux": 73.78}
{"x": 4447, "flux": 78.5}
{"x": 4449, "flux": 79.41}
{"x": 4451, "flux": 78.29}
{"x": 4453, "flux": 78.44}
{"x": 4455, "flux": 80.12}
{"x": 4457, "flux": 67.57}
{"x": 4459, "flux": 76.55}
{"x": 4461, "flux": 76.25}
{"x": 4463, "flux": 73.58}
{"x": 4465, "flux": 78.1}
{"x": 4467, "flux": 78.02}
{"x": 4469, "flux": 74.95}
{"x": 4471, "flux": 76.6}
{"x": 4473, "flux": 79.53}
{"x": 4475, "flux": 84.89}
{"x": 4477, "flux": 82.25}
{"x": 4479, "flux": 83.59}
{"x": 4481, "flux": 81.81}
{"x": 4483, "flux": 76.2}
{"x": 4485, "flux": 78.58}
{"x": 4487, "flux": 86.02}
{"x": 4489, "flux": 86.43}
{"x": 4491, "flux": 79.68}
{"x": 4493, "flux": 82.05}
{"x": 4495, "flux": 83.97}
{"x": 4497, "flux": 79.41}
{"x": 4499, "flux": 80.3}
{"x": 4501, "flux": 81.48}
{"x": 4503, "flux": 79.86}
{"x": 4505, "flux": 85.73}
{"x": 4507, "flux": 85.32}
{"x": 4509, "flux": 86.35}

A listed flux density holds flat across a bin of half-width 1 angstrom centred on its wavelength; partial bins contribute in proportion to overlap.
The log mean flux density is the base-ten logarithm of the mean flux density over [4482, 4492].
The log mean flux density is 1.91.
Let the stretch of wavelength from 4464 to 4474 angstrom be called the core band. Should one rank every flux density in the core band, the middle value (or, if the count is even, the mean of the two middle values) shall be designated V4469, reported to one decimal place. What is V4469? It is 78.0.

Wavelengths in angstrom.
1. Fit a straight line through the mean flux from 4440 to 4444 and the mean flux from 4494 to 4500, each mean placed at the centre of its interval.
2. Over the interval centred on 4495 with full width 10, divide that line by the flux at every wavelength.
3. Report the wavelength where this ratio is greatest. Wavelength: 4497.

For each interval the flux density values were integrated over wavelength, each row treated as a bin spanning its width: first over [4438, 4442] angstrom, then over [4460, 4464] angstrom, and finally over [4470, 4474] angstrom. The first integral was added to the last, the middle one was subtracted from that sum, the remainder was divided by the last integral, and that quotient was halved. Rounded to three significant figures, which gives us 0.550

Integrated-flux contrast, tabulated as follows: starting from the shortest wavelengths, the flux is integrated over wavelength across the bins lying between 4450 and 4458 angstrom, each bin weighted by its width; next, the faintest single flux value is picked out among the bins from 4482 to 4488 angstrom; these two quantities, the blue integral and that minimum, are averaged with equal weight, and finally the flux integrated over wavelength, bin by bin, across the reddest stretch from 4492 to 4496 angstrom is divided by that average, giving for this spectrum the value 1.0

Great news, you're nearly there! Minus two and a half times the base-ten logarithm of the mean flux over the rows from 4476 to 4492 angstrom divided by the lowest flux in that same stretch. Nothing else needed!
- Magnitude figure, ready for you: -0.077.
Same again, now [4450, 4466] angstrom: -0.129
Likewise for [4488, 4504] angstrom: -0.030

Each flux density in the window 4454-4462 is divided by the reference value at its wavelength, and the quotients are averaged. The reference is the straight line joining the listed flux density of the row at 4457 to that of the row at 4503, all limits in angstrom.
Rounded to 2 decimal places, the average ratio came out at 1.11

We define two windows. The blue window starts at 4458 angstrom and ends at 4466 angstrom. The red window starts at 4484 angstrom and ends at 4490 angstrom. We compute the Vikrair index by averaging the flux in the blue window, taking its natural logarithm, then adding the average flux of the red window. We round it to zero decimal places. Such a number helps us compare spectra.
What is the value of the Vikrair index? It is 88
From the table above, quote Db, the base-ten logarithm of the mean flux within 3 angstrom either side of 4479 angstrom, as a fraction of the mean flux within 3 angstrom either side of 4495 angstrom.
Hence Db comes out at 0.004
